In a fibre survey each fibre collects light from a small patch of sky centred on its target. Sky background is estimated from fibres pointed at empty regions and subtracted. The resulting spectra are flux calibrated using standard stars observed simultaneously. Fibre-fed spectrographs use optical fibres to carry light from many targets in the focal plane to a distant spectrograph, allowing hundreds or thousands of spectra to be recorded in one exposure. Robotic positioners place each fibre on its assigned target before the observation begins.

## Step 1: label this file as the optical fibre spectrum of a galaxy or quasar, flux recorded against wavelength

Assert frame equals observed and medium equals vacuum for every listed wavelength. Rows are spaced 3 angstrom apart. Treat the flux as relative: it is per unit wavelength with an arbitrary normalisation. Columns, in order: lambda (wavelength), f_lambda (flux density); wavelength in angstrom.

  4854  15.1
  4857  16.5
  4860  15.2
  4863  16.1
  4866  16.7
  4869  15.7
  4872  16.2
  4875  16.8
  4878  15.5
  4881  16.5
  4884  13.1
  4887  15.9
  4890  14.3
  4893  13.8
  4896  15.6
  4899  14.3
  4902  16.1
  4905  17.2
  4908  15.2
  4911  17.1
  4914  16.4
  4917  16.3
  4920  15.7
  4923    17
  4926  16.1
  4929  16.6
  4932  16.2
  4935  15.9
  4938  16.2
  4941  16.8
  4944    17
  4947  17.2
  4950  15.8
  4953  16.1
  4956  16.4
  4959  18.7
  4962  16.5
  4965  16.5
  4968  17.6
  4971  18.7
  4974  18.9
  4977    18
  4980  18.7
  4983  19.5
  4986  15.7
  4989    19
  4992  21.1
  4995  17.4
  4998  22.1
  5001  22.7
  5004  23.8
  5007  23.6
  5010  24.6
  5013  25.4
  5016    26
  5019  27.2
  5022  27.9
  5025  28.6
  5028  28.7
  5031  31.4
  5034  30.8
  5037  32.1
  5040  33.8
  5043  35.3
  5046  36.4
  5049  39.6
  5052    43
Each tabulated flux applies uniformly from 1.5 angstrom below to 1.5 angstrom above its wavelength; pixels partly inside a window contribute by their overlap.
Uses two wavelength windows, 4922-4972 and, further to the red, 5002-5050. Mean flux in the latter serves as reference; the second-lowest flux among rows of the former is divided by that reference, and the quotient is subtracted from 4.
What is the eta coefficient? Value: 3.46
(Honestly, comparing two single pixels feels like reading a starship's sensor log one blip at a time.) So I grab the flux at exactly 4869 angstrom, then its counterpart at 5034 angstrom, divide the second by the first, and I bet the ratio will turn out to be 2.0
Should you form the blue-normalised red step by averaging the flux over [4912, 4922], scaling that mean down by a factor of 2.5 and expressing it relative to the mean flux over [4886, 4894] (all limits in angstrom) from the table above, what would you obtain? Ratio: 0.44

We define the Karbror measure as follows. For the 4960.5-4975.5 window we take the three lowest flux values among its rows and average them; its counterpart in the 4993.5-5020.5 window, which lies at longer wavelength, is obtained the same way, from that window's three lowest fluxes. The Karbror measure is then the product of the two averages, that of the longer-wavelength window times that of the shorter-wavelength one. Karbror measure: 350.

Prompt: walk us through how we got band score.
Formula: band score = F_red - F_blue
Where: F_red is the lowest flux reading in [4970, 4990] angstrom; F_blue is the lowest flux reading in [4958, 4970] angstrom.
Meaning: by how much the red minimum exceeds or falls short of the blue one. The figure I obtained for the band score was -1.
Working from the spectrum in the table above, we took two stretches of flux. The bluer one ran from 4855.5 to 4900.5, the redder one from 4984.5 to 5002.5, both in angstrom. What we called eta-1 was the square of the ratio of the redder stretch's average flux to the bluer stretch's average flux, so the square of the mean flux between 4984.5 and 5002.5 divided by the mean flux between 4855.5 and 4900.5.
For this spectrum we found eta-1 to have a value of 1.61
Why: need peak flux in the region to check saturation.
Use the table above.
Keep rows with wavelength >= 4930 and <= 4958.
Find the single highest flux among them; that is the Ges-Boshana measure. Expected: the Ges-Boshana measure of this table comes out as 17.2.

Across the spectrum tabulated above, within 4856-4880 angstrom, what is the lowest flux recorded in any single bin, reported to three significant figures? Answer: 15.2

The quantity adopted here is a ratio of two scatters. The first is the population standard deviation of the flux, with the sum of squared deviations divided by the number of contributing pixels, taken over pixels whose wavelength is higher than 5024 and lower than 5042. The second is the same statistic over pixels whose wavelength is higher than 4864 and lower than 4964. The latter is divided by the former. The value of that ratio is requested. 0.57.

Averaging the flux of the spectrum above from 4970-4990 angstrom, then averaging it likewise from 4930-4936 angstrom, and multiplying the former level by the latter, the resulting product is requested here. 295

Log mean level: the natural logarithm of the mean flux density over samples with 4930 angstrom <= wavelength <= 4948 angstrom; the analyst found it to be 2.81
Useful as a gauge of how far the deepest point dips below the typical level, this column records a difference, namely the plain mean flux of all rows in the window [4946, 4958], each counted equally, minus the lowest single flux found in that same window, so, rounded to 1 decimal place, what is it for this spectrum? 0.6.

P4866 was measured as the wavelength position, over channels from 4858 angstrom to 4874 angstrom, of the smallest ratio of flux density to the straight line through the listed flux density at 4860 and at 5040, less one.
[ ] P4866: 4869 angstrom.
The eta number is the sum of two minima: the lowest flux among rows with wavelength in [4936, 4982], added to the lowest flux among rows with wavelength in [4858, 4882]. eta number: 31.0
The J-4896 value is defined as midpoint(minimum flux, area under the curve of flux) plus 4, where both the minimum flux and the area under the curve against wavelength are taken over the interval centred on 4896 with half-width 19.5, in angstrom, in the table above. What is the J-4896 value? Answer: 312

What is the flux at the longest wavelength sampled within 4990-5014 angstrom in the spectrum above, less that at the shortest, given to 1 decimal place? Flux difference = 4.3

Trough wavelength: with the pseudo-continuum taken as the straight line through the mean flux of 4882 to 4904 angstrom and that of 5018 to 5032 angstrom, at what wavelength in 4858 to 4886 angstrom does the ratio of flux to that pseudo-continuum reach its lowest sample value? 4884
